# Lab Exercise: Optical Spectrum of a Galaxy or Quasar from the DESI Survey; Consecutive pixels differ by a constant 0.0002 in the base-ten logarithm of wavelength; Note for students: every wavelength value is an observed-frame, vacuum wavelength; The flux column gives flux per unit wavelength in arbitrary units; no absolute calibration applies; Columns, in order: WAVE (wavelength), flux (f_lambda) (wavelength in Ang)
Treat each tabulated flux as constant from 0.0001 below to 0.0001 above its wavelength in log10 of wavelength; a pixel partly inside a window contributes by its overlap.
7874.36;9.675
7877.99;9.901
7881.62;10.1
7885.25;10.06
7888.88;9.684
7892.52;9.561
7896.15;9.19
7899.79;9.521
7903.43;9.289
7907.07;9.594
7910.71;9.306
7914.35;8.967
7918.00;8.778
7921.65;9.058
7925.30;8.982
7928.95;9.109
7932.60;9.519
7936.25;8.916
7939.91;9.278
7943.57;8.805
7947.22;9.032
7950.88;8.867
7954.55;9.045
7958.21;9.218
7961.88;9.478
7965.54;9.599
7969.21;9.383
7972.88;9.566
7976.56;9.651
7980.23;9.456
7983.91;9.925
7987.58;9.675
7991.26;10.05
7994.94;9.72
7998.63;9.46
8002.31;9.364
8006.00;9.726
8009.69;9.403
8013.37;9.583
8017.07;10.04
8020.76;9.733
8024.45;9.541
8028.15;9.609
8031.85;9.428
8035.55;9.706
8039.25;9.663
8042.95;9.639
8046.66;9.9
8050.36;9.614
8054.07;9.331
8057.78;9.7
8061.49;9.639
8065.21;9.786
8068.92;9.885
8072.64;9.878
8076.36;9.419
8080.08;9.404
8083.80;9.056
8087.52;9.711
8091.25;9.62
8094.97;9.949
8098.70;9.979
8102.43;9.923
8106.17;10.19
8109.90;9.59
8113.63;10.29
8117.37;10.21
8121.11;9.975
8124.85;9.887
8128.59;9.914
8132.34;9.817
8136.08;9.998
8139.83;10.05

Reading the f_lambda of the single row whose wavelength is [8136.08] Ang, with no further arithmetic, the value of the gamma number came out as 9.998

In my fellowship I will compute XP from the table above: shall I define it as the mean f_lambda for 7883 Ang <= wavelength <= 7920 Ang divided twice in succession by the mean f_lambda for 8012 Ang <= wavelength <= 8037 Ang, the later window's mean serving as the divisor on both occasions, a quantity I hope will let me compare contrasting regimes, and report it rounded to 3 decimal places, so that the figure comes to 0.101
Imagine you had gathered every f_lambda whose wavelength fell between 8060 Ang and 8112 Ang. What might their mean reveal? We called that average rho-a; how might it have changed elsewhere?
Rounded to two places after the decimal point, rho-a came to 9.72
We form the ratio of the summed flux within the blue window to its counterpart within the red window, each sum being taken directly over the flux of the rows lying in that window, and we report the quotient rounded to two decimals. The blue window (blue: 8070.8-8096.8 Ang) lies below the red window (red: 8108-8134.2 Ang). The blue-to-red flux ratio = 0.96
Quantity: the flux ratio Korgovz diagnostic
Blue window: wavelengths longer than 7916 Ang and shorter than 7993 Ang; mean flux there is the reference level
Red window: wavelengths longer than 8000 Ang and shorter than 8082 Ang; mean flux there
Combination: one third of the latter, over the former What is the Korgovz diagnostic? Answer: 0.345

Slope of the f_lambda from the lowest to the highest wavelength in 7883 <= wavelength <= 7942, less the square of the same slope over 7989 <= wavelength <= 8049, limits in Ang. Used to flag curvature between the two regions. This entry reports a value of -0.014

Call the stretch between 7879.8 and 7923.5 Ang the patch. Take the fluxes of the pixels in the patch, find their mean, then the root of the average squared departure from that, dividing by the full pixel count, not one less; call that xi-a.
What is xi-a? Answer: 0.391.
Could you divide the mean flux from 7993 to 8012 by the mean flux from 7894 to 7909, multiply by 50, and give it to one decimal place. 50.7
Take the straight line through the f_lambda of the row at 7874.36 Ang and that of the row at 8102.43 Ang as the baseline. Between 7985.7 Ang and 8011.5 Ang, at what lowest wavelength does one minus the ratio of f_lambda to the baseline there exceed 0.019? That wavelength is 7998.63 Ang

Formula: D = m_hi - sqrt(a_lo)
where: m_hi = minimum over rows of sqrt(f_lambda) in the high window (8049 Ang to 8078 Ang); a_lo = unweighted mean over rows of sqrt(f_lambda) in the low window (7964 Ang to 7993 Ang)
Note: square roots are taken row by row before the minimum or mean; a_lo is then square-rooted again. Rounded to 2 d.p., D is 1.29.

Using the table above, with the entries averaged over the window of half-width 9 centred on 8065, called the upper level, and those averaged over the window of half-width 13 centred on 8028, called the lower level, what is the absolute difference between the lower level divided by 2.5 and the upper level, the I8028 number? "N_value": 5.9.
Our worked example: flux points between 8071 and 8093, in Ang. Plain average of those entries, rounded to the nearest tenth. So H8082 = 9.5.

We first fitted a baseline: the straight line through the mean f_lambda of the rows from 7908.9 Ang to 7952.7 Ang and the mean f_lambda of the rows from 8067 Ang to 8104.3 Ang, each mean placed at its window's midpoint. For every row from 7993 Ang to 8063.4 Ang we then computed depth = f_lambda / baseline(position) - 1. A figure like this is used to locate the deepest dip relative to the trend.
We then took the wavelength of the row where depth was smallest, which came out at 8054.07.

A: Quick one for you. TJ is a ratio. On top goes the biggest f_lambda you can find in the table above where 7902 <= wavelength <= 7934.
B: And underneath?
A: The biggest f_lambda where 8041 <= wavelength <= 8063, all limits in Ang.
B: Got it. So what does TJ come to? 0.97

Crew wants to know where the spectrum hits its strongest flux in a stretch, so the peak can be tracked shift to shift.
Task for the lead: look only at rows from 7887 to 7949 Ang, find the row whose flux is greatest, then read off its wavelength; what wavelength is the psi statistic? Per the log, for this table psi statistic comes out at 7888.88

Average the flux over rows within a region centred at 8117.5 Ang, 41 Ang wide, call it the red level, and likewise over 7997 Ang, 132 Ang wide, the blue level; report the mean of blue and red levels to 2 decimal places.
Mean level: 9.74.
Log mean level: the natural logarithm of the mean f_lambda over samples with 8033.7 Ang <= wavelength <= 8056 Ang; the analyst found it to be 2.27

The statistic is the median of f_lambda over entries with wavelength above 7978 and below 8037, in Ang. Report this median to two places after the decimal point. 9.64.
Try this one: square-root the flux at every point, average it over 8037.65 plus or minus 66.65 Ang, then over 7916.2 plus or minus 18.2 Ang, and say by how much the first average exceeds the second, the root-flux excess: 0.07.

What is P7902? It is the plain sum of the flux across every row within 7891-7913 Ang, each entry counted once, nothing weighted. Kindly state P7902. 56.5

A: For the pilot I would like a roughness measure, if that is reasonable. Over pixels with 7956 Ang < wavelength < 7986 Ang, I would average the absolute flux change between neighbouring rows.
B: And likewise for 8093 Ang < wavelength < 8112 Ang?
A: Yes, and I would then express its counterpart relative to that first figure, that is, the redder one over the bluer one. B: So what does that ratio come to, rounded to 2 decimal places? 1.09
